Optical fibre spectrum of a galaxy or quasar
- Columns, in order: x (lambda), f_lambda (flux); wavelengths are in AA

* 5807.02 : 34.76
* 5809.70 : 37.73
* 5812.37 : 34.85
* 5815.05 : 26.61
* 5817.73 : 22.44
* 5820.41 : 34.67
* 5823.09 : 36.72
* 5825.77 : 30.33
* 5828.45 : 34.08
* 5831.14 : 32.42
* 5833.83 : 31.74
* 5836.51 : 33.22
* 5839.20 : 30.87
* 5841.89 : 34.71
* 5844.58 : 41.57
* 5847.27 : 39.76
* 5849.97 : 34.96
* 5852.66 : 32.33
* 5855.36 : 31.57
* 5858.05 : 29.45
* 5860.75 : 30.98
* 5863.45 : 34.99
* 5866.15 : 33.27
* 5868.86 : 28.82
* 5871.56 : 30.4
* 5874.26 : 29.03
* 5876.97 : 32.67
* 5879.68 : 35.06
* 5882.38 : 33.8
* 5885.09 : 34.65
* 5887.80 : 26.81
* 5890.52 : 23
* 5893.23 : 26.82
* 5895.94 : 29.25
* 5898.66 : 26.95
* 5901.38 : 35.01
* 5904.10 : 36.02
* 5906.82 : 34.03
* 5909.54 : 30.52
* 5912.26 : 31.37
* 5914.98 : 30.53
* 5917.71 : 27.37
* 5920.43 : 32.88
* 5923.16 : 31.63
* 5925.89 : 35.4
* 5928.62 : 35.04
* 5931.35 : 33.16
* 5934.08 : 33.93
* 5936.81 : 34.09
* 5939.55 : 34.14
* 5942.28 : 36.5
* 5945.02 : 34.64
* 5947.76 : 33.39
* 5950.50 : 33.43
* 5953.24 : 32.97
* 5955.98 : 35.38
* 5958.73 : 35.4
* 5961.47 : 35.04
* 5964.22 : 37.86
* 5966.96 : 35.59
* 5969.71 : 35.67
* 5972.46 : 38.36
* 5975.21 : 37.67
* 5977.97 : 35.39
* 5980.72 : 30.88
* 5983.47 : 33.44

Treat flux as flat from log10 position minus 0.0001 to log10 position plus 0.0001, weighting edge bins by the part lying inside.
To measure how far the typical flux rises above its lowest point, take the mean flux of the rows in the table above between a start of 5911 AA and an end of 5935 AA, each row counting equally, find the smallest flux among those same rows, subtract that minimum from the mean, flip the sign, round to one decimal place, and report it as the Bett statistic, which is -5.0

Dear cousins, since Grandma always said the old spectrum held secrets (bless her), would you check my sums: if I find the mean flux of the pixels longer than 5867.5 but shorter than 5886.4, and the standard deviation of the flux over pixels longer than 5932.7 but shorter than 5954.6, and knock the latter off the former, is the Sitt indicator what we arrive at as 31.0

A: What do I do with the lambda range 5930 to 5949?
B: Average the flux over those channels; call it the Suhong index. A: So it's 34.3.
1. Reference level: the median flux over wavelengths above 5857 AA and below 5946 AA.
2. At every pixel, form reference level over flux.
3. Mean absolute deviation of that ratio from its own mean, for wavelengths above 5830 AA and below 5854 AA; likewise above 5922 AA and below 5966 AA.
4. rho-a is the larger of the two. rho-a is 0.073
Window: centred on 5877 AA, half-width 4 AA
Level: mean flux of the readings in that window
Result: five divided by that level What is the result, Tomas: 0.155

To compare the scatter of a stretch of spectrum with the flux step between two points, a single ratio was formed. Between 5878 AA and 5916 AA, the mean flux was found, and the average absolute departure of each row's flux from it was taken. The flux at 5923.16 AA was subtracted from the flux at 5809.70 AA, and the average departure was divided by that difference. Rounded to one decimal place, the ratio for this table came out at 0.5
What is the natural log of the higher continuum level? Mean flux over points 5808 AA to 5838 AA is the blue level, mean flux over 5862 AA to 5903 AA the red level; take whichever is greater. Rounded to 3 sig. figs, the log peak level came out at 3.47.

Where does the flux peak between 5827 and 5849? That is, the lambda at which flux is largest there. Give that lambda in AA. 5844.58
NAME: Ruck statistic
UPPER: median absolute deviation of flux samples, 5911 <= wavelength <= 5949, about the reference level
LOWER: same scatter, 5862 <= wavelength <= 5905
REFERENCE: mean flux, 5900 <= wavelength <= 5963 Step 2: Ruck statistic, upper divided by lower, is 0.5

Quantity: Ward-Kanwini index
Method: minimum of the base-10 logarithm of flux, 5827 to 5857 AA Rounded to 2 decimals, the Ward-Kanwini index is 1.49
